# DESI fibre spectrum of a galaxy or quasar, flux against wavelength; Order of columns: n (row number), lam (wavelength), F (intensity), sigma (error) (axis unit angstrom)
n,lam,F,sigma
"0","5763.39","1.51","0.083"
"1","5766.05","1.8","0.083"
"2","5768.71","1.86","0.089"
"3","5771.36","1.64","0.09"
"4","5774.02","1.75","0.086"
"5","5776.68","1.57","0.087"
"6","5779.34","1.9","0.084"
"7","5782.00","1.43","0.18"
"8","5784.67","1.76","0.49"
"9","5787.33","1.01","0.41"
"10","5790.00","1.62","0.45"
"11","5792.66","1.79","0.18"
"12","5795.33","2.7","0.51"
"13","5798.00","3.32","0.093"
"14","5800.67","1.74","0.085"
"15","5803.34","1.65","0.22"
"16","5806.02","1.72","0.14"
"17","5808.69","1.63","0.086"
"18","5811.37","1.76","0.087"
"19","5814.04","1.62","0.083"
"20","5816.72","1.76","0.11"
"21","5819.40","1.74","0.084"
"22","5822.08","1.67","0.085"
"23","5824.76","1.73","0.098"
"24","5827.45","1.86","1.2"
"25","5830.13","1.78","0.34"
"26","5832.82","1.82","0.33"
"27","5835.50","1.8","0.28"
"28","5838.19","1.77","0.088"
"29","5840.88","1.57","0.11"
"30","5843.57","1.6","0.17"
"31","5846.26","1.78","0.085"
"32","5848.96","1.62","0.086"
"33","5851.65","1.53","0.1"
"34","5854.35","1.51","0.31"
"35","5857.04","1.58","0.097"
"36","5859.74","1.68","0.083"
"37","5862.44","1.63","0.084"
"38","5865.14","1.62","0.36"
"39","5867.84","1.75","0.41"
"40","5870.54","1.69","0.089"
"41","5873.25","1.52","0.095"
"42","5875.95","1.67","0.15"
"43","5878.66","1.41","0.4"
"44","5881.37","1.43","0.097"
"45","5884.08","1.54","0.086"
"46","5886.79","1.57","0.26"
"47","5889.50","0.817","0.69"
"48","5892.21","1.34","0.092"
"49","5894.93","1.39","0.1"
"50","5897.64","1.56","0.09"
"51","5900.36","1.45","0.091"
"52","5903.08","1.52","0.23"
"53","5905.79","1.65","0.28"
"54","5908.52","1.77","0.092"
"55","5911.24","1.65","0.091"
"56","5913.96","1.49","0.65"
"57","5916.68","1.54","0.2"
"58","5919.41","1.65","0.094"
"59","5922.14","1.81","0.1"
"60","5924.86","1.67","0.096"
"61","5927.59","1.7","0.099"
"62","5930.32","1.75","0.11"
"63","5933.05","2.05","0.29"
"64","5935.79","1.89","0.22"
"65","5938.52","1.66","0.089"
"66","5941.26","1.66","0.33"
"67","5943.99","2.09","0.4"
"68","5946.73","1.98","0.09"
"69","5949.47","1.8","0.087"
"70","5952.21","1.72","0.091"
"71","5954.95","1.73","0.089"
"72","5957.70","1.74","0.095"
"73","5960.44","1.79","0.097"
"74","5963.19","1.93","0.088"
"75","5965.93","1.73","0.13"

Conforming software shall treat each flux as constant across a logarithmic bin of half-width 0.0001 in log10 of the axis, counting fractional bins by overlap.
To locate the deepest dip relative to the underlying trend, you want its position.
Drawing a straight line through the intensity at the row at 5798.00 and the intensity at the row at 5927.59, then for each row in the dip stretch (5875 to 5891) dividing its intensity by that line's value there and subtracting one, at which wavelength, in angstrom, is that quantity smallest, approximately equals 5889.50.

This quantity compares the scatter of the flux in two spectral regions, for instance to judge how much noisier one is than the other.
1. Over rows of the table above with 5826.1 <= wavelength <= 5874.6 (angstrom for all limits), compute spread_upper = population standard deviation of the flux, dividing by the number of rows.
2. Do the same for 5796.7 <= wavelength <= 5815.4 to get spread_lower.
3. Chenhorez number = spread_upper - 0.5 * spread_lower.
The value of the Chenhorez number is -0.18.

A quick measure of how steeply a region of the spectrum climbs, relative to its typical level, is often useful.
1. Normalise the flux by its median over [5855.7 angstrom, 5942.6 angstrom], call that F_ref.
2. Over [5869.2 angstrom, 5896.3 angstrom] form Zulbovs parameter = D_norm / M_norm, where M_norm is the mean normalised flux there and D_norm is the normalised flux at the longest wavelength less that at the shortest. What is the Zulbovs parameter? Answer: -0.21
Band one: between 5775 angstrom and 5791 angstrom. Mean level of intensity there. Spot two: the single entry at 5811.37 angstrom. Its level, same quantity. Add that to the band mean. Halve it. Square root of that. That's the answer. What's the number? 1.29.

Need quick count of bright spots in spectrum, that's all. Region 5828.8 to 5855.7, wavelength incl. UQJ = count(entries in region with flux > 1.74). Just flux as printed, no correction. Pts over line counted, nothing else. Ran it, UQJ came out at 5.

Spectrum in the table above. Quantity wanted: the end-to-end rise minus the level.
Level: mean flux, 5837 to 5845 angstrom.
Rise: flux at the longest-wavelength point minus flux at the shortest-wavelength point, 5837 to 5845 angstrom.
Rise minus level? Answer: -1.82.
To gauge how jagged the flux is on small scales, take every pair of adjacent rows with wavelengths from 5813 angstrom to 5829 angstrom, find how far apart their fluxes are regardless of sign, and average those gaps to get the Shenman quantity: 0.08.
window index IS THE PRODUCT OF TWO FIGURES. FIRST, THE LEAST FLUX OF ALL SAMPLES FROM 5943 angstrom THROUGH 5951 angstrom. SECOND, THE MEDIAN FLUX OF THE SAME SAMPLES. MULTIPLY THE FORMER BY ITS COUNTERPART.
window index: 3.6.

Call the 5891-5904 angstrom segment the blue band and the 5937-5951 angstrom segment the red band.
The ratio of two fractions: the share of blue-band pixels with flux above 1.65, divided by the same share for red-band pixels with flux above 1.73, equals 0.0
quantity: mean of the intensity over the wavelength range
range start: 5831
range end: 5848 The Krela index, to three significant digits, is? 1.72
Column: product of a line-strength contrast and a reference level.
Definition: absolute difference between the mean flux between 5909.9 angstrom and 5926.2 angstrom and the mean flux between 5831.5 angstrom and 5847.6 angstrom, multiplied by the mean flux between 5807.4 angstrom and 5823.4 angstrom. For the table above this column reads 0.15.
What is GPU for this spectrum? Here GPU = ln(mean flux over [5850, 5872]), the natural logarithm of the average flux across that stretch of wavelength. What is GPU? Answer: 0.48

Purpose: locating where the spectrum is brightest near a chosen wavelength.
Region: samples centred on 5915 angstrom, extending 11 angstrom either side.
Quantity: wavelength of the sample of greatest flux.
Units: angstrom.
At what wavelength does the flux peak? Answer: 5922.14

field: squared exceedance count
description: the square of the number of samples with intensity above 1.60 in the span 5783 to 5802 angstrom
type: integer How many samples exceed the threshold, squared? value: 36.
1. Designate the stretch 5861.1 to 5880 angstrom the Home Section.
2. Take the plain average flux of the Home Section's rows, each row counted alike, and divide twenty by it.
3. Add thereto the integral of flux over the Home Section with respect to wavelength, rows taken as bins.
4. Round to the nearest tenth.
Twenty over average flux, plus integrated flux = 42.9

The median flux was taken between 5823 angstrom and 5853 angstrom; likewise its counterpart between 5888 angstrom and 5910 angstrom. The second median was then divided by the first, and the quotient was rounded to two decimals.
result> 0.84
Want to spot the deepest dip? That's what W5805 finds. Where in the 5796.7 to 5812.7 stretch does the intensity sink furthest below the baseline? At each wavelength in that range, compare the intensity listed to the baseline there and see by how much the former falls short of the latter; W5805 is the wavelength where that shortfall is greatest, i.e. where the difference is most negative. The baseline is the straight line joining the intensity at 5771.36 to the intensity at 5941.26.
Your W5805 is 5808.69 angstrom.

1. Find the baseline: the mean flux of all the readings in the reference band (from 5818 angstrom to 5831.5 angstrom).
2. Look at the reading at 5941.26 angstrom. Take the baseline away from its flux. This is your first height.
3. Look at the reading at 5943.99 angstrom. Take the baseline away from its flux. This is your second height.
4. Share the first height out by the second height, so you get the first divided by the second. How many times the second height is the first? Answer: -0.3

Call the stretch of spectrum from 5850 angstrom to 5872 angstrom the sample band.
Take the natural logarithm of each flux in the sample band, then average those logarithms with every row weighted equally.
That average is 0.48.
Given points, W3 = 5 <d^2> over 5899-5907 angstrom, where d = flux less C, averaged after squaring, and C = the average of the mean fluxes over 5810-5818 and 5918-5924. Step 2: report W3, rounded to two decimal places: 0.20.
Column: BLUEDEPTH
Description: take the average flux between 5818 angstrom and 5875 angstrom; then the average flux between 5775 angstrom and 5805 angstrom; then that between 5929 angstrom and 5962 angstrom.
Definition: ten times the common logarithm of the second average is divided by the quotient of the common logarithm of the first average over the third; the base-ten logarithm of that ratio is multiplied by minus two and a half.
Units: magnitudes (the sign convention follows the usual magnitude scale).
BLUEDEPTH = -3.35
